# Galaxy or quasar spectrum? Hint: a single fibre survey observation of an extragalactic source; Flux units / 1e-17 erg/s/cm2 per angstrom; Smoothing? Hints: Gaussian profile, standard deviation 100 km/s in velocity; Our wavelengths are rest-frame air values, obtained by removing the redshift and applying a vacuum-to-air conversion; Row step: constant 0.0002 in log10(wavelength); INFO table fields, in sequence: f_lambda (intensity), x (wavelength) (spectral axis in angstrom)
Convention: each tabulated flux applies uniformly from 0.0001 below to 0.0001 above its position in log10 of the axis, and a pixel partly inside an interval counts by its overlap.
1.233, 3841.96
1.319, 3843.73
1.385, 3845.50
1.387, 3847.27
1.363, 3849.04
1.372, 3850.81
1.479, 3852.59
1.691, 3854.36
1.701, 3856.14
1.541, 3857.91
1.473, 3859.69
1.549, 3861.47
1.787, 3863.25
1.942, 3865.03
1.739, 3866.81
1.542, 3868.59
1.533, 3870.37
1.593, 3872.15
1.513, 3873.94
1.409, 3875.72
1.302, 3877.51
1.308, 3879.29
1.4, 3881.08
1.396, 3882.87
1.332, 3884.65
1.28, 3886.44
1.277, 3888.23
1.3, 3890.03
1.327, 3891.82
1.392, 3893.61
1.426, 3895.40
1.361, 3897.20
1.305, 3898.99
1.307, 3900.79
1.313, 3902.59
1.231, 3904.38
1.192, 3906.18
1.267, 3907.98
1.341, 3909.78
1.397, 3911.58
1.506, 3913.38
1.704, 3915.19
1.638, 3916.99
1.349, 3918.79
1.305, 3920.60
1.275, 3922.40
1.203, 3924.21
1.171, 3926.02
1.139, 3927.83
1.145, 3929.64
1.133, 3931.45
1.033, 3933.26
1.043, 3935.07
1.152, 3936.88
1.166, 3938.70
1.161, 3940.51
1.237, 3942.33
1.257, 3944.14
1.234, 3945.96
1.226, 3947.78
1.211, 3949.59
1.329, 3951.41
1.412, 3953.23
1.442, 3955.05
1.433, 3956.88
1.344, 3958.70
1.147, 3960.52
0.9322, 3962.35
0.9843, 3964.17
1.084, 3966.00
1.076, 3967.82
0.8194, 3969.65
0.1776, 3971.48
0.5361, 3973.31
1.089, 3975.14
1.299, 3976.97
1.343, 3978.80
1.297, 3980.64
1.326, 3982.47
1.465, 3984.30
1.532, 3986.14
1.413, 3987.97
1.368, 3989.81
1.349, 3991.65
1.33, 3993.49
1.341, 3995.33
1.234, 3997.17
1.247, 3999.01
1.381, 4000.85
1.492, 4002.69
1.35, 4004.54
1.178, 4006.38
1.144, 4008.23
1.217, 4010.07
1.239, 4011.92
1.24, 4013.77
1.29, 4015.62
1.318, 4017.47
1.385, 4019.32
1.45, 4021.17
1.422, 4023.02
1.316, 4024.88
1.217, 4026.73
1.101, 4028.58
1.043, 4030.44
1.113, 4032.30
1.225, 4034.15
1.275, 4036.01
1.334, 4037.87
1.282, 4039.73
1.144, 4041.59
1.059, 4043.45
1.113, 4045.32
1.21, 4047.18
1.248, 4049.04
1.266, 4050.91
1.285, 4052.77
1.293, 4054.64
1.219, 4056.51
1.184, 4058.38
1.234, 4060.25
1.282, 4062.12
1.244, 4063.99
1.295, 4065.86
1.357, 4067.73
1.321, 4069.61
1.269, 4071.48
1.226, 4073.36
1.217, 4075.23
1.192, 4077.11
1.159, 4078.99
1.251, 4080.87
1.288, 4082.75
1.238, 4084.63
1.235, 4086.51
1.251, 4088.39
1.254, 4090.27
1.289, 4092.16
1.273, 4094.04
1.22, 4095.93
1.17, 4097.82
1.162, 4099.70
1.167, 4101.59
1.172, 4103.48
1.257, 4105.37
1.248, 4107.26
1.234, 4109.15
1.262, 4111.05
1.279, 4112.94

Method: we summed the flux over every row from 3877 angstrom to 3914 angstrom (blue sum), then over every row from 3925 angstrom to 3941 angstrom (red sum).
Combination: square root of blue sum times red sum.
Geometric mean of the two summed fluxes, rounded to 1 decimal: 16.8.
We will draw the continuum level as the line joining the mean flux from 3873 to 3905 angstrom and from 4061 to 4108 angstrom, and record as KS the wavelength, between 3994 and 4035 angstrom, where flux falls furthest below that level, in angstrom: 4030.44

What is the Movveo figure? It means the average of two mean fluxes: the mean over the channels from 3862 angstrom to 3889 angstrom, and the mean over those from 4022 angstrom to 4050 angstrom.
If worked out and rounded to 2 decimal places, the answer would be 1.35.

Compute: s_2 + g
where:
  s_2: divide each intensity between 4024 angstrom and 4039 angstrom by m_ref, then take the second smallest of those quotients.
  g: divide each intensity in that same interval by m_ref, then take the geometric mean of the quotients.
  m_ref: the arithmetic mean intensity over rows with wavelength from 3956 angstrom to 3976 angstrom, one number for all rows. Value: 2.38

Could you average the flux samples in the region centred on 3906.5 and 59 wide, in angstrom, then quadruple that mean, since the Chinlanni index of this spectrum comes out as 5.22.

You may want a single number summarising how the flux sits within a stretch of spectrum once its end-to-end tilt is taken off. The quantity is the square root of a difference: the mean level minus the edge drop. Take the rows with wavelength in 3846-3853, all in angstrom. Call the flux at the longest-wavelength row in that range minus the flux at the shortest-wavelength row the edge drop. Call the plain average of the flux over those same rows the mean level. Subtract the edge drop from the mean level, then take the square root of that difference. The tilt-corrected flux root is 1.14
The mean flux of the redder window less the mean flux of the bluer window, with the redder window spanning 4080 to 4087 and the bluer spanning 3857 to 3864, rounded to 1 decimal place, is -0.3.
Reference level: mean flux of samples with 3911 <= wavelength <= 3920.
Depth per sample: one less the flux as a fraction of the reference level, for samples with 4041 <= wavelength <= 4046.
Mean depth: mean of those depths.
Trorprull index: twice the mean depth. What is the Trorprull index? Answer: 0.54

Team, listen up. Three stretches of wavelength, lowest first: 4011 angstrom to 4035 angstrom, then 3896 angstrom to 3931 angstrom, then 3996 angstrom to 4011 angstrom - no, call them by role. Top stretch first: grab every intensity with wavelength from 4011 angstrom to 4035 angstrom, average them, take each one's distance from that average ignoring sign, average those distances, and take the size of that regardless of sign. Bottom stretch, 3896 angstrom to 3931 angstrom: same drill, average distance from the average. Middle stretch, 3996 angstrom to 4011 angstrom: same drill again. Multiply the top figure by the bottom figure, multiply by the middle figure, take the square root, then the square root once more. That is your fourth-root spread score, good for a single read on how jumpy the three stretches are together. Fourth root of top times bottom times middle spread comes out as 0.178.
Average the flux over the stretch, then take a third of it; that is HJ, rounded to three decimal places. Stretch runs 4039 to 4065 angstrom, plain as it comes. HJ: 0.406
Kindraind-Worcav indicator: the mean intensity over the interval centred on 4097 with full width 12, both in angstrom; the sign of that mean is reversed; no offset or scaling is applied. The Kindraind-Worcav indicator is -1.21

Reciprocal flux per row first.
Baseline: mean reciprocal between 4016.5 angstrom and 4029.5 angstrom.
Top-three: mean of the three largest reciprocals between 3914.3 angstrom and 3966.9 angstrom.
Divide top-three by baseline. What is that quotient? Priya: 1.33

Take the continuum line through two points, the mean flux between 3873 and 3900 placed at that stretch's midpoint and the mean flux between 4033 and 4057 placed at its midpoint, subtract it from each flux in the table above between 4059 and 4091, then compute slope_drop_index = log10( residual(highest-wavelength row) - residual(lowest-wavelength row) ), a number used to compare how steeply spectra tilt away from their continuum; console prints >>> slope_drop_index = -1.4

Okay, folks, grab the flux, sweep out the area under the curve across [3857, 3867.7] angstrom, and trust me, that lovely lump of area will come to 18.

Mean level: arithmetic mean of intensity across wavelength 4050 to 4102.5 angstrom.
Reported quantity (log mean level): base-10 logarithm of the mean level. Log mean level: 0.095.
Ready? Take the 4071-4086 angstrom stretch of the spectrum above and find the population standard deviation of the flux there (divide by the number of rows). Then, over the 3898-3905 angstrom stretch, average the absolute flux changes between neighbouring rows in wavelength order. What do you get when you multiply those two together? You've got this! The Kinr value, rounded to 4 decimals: 0.0012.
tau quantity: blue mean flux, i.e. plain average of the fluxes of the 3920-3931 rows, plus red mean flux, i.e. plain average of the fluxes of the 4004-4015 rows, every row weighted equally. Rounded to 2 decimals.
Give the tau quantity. 2.43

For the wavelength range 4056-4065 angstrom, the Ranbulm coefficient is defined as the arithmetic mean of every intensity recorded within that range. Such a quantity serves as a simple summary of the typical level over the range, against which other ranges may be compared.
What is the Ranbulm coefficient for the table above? 1.23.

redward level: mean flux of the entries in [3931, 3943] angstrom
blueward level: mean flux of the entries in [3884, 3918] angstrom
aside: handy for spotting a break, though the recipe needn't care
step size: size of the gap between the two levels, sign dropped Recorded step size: 0.23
